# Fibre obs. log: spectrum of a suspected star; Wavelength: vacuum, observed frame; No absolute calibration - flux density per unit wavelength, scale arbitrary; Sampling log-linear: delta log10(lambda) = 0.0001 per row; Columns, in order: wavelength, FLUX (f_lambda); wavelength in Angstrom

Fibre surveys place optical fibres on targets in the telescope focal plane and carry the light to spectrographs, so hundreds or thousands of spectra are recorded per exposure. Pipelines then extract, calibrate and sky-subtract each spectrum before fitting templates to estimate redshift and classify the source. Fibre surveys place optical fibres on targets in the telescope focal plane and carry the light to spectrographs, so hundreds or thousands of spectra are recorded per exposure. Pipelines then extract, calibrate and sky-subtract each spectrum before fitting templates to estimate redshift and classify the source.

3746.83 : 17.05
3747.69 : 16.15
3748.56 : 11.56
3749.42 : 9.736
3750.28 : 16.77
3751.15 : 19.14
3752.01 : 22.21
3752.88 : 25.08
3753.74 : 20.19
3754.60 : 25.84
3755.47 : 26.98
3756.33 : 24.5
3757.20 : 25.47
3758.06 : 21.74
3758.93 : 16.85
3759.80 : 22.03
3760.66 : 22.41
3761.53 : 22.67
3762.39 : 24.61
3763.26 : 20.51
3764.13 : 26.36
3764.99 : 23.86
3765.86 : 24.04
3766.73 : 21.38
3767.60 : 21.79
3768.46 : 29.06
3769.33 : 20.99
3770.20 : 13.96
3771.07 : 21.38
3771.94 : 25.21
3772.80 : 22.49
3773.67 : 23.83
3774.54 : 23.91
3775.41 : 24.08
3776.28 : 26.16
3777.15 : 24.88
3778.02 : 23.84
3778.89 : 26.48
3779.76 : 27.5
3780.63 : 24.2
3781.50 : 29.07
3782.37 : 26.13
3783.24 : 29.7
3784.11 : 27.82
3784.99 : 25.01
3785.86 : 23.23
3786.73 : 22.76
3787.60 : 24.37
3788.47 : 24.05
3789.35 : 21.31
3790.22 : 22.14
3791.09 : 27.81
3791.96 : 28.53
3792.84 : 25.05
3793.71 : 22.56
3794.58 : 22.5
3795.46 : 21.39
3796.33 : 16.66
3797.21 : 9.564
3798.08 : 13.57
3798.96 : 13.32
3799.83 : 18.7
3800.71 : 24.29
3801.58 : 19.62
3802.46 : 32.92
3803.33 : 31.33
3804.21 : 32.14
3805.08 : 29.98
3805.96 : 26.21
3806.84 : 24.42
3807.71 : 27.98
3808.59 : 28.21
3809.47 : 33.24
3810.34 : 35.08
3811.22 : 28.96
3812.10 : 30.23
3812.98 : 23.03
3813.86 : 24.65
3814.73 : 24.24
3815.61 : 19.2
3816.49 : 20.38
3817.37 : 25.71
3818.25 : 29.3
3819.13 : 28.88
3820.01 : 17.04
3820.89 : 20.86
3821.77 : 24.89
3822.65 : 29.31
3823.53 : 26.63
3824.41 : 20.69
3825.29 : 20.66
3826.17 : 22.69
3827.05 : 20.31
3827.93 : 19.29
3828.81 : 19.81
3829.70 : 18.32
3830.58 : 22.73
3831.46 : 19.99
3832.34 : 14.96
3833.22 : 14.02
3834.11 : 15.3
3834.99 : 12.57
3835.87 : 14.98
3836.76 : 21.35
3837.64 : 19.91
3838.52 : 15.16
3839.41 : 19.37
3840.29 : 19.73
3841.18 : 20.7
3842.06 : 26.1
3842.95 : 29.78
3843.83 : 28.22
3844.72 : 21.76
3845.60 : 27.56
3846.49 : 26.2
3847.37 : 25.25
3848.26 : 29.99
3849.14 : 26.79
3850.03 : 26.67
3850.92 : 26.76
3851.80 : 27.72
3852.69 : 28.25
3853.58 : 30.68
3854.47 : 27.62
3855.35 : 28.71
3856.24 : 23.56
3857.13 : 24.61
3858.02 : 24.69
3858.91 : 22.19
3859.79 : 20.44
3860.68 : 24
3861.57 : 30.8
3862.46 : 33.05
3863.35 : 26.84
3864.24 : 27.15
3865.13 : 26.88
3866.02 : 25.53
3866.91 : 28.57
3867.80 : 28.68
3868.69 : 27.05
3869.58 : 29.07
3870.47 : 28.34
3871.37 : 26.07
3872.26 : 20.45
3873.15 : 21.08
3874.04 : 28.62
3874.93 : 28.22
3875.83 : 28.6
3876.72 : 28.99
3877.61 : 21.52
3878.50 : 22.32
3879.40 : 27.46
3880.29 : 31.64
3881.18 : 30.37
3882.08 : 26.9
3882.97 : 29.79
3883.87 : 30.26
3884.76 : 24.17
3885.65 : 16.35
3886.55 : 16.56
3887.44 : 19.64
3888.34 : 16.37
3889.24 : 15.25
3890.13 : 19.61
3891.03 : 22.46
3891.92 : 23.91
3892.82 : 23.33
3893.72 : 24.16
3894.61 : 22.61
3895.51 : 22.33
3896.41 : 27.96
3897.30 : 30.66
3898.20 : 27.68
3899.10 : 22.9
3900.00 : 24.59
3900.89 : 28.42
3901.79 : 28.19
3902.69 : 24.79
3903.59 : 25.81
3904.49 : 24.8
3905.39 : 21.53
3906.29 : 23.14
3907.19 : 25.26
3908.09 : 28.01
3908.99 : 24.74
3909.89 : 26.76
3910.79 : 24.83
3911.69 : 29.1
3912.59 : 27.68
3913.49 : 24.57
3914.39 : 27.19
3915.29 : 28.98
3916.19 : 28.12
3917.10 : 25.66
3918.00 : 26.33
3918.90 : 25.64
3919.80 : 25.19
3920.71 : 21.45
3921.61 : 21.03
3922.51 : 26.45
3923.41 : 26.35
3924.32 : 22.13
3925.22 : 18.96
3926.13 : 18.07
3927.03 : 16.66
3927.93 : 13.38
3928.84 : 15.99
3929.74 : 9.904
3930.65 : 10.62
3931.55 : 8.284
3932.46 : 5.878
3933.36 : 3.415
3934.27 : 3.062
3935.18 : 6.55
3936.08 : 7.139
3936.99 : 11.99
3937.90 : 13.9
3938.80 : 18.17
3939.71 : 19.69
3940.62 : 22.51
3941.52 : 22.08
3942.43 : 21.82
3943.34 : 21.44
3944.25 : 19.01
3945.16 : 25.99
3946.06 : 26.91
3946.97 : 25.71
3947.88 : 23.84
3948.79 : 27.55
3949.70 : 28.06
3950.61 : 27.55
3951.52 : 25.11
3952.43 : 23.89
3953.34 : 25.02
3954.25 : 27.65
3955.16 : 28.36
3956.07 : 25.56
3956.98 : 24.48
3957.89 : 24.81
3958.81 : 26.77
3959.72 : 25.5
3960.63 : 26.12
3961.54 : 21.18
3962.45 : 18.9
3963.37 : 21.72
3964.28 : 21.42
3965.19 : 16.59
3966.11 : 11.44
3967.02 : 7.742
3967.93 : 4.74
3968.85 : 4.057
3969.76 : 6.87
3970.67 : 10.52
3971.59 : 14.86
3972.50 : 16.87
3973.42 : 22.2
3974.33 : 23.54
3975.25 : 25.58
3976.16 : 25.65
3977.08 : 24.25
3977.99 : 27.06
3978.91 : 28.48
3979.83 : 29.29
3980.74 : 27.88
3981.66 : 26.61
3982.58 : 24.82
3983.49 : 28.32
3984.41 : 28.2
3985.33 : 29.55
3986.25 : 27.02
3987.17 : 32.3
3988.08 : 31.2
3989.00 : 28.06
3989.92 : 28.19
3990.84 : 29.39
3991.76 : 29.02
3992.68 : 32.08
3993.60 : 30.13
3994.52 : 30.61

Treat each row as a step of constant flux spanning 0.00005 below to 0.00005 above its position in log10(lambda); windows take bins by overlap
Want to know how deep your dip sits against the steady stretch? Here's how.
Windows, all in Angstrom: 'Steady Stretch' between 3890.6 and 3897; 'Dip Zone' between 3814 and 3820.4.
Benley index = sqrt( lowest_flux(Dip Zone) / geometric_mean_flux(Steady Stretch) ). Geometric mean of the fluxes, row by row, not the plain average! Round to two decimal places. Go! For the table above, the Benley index 0.85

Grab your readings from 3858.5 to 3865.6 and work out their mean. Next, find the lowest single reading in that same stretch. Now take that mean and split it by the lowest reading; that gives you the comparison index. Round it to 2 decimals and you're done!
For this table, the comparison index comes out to 1.29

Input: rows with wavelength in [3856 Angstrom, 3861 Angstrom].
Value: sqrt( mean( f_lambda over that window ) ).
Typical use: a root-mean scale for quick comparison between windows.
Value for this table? 4.82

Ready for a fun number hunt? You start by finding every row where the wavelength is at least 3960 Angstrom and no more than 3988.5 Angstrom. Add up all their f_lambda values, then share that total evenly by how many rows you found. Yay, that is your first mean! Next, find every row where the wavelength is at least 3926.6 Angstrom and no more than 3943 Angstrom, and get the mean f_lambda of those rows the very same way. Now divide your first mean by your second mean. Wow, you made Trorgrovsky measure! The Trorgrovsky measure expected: 1.67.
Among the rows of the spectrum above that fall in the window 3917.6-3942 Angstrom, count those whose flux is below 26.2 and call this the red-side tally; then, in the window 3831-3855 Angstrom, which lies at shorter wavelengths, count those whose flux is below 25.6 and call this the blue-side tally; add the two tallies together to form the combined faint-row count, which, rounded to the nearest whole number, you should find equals 38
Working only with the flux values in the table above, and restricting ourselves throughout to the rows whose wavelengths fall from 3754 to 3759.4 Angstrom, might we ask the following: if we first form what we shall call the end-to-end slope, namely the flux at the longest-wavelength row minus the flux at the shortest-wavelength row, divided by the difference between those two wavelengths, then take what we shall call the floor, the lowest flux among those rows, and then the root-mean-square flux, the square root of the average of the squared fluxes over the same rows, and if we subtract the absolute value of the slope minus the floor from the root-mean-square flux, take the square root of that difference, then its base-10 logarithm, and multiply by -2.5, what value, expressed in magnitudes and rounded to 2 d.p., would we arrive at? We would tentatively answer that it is -0.86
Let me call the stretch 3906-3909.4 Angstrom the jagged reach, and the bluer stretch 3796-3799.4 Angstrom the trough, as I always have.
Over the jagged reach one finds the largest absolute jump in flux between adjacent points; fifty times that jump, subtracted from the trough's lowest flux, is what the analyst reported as -154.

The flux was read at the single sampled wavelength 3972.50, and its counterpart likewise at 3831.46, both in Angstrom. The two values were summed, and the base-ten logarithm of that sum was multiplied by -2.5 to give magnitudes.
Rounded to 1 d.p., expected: -3.9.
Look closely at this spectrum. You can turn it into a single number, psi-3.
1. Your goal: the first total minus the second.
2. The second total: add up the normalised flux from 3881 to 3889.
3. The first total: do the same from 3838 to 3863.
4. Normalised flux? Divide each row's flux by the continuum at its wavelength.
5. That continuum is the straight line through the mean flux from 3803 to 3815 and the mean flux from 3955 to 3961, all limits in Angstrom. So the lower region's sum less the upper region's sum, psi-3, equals 18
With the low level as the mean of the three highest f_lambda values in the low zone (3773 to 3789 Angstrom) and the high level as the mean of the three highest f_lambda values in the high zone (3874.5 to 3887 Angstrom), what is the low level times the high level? 888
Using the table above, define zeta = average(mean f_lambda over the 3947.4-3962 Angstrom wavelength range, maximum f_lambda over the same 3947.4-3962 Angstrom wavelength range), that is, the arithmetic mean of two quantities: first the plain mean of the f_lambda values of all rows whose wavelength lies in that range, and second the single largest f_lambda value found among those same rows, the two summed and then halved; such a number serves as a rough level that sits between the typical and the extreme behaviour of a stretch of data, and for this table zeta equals 27.0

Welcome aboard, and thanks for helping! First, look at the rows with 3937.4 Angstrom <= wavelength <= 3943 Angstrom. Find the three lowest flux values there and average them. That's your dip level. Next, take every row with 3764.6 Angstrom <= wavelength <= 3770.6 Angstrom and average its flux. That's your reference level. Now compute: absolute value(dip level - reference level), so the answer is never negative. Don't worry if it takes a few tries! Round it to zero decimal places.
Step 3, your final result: 5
